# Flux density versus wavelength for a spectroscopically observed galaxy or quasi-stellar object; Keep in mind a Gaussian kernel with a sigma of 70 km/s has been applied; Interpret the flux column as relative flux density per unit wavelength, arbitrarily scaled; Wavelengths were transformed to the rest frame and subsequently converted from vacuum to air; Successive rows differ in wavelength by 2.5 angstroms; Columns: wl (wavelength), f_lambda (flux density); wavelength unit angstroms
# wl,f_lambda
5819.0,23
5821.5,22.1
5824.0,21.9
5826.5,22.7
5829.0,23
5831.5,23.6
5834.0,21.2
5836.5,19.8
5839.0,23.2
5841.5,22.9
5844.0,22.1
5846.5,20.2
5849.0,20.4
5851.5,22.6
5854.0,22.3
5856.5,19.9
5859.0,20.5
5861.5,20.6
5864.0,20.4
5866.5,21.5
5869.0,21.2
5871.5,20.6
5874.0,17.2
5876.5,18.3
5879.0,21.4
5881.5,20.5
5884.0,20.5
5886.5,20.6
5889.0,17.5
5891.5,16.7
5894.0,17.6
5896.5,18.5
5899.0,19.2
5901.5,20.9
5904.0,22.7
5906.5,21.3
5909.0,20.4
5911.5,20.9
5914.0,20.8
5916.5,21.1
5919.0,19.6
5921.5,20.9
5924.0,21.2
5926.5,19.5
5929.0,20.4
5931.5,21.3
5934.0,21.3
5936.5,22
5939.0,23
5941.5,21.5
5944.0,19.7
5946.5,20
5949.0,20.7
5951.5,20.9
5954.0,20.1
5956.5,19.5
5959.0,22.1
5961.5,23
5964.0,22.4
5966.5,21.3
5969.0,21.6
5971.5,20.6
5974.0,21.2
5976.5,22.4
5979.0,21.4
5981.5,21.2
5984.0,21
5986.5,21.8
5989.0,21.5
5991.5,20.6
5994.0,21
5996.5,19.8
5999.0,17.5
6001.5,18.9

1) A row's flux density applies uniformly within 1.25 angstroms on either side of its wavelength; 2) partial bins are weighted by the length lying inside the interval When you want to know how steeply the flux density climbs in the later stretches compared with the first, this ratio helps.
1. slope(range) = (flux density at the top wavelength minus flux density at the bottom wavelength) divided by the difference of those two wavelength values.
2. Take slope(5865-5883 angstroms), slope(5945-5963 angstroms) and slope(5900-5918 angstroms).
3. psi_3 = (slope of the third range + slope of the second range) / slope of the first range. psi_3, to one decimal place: -3.2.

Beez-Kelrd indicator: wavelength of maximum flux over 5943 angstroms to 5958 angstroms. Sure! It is 5951.5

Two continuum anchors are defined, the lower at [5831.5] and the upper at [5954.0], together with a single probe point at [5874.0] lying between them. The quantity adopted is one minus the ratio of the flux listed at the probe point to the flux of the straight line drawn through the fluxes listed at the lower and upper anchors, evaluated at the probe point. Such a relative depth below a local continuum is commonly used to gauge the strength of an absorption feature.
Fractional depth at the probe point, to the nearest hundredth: 0.23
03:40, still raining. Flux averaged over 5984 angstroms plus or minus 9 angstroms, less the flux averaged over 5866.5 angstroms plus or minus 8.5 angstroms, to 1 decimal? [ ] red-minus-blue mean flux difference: 1.1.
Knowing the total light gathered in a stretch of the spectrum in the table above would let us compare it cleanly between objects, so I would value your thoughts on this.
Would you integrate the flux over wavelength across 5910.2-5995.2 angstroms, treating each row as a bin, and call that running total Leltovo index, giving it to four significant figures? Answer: 1794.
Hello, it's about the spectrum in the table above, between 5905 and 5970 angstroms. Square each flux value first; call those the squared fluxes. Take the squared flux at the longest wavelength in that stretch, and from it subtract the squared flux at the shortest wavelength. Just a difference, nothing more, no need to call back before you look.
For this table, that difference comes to 13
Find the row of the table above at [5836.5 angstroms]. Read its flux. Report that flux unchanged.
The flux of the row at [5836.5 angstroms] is 19.8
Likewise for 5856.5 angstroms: 19.9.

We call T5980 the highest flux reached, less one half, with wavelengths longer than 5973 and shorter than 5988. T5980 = 21.9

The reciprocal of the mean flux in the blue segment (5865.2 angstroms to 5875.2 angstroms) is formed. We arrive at 0.050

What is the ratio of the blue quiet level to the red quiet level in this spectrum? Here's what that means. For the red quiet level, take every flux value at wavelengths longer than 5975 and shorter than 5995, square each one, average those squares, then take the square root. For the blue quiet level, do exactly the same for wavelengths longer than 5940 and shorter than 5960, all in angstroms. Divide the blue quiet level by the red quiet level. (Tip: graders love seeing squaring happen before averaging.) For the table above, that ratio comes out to 0.963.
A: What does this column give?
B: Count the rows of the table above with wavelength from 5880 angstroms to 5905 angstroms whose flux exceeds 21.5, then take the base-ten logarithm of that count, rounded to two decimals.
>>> 0.00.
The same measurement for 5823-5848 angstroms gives 0.85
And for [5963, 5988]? 0.60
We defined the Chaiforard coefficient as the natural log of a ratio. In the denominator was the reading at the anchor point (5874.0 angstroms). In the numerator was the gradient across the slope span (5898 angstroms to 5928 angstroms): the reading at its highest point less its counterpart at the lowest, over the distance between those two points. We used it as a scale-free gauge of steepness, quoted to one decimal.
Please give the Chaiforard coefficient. -7.4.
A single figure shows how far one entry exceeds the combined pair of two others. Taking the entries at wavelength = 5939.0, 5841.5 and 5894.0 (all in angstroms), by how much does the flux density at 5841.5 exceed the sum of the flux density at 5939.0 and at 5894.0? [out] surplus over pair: -17.7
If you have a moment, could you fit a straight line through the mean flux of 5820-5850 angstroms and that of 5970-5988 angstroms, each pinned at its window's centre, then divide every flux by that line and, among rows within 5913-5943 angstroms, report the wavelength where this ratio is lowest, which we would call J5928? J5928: 5926.5 angstroms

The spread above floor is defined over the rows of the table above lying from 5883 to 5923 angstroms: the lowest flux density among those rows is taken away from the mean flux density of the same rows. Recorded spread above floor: 3.25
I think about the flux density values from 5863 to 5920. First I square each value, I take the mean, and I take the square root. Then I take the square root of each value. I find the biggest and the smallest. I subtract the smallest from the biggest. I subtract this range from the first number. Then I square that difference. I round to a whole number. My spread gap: 375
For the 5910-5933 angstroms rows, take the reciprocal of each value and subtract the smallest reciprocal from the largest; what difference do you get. 0.0043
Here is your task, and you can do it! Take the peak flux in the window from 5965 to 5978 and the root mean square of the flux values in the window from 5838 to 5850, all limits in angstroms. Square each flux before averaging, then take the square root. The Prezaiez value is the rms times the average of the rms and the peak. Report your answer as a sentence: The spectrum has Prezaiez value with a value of 482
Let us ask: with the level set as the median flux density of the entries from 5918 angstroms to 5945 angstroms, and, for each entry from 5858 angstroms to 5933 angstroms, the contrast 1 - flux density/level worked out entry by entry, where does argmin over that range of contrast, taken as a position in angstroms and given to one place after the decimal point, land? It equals 5904.0 angstroms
